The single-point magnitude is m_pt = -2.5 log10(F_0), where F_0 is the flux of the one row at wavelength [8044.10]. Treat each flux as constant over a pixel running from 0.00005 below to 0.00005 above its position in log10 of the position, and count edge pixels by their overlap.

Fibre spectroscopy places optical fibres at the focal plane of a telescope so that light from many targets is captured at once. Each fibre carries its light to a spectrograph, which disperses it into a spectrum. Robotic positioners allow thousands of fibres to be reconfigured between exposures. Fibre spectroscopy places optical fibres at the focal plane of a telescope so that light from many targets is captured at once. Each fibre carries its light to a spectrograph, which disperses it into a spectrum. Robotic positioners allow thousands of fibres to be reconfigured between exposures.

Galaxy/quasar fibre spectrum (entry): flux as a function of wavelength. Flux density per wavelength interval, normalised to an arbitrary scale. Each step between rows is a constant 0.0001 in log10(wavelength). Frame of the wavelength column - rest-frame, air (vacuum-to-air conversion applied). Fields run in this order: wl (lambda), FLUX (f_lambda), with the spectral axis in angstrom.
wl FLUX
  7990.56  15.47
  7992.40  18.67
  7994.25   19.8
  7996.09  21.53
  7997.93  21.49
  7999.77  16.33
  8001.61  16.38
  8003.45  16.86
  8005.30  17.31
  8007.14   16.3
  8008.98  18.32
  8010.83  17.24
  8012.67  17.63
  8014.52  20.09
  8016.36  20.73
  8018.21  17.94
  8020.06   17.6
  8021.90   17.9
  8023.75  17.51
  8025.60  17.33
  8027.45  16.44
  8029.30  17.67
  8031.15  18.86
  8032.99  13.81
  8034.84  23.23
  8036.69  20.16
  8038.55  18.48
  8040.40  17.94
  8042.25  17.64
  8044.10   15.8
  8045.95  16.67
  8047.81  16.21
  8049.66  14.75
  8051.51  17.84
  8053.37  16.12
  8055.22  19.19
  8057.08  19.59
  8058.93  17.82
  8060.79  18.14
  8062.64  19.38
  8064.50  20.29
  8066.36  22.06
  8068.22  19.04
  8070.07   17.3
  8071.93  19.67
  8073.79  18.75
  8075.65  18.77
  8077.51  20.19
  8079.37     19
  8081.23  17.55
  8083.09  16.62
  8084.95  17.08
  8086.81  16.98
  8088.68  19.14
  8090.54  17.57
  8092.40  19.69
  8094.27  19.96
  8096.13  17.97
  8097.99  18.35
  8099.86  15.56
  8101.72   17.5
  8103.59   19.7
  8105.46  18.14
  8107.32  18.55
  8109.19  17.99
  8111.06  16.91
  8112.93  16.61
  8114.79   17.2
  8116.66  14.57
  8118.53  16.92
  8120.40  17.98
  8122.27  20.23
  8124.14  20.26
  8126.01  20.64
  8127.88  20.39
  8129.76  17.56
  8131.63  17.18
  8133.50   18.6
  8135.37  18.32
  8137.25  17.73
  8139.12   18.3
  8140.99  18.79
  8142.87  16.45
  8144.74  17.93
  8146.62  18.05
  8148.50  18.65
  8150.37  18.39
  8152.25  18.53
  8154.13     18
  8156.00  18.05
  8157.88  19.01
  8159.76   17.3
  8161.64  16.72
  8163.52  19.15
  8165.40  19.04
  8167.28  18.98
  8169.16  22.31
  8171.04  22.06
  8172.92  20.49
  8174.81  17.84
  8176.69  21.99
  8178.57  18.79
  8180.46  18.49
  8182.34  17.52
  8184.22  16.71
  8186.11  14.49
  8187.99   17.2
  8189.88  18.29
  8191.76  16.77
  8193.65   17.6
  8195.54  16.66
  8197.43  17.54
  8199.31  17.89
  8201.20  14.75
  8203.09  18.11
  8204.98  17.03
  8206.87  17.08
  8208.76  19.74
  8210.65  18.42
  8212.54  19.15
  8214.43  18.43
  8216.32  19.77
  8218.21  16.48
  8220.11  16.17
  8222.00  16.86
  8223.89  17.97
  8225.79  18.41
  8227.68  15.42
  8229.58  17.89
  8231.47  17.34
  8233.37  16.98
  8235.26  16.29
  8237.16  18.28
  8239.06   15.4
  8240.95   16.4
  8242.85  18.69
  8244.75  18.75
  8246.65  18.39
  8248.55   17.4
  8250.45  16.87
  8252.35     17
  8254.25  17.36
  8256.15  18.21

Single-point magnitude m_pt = -3.00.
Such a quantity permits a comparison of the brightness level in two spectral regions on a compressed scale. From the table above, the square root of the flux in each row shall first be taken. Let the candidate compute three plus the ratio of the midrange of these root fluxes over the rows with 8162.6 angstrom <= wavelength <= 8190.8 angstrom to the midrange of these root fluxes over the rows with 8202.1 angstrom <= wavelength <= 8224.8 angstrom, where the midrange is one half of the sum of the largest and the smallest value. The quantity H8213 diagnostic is 4.01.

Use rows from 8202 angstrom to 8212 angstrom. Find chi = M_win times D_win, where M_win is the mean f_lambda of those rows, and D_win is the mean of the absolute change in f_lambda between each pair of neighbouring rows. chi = 23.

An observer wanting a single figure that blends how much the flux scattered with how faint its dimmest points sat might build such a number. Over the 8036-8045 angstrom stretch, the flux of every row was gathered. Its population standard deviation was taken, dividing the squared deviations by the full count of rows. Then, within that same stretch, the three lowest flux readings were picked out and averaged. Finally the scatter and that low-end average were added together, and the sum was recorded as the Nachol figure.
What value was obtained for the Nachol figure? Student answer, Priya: 18.5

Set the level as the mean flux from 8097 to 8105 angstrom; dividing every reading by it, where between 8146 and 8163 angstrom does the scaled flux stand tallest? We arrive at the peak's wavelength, 8157.88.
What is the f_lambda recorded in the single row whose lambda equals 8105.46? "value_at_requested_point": 18.14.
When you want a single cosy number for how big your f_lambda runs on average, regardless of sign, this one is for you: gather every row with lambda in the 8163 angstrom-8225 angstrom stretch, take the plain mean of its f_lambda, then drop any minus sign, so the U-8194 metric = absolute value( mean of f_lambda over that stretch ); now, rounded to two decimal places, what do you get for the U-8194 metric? 18.17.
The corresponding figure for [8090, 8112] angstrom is 18.16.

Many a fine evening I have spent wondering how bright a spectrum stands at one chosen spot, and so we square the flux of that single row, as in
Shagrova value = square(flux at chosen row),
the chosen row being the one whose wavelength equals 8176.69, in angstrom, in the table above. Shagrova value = 484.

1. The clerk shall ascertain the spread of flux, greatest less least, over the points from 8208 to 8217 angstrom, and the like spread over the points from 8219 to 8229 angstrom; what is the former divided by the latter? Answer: 0.45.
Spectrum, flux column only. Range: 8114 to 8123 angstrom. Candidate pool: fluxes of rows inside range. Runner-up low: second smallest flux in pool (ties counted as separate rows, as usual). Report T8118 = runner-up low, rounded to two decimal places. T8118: 16.92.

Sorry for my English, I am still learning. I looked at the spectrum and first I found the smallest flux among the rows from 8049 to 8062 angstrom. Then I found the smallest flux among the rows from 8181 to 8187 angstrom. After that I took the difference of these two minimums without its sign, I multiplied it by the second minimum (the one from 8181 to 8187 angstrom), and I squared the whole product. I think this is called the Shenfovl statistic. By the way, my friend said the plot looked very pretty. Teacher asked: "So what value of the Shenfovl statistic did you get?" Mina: 14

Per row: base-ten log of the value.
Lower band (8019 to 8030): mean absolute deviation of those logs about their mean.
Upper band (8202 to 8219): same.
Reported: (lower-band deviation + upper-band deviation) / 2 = 0.016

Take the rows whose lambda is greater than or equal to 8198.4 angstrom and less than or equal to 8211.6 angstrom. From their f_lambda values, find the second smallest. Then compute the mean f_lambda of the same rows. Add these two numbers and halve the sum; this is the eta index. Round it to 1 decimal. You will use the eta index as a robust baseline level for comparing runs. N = 17.3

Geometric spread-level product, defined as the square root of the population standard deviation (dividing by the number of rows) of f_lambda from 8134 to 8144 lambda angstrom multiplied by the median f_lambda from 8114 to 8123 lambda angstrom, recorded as 3.7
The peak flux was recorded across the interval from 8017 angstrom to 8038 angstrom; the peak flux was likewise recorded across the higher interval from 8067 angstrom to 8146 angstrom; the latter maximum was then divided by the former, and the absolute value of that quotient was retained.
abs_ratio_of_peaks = 0.89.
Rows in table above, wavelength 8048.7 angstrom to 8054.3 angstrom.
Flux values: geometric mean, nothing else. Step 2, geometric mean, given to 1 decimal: 16.2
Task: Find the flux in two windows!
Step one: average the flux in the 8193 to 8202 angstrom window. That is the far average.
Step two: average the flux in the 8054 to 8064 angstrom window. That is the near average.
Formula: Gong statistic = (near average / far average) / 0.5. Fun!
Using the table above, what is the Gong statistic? 2.23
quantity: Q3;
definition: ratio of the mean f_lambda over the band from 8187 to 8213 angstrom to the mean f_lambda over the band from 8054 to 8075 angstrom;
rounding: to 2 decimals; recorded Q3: 0.92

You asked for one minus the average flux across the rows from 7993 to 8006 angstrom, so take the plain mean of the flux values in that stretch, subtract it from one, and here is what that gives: -17.5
